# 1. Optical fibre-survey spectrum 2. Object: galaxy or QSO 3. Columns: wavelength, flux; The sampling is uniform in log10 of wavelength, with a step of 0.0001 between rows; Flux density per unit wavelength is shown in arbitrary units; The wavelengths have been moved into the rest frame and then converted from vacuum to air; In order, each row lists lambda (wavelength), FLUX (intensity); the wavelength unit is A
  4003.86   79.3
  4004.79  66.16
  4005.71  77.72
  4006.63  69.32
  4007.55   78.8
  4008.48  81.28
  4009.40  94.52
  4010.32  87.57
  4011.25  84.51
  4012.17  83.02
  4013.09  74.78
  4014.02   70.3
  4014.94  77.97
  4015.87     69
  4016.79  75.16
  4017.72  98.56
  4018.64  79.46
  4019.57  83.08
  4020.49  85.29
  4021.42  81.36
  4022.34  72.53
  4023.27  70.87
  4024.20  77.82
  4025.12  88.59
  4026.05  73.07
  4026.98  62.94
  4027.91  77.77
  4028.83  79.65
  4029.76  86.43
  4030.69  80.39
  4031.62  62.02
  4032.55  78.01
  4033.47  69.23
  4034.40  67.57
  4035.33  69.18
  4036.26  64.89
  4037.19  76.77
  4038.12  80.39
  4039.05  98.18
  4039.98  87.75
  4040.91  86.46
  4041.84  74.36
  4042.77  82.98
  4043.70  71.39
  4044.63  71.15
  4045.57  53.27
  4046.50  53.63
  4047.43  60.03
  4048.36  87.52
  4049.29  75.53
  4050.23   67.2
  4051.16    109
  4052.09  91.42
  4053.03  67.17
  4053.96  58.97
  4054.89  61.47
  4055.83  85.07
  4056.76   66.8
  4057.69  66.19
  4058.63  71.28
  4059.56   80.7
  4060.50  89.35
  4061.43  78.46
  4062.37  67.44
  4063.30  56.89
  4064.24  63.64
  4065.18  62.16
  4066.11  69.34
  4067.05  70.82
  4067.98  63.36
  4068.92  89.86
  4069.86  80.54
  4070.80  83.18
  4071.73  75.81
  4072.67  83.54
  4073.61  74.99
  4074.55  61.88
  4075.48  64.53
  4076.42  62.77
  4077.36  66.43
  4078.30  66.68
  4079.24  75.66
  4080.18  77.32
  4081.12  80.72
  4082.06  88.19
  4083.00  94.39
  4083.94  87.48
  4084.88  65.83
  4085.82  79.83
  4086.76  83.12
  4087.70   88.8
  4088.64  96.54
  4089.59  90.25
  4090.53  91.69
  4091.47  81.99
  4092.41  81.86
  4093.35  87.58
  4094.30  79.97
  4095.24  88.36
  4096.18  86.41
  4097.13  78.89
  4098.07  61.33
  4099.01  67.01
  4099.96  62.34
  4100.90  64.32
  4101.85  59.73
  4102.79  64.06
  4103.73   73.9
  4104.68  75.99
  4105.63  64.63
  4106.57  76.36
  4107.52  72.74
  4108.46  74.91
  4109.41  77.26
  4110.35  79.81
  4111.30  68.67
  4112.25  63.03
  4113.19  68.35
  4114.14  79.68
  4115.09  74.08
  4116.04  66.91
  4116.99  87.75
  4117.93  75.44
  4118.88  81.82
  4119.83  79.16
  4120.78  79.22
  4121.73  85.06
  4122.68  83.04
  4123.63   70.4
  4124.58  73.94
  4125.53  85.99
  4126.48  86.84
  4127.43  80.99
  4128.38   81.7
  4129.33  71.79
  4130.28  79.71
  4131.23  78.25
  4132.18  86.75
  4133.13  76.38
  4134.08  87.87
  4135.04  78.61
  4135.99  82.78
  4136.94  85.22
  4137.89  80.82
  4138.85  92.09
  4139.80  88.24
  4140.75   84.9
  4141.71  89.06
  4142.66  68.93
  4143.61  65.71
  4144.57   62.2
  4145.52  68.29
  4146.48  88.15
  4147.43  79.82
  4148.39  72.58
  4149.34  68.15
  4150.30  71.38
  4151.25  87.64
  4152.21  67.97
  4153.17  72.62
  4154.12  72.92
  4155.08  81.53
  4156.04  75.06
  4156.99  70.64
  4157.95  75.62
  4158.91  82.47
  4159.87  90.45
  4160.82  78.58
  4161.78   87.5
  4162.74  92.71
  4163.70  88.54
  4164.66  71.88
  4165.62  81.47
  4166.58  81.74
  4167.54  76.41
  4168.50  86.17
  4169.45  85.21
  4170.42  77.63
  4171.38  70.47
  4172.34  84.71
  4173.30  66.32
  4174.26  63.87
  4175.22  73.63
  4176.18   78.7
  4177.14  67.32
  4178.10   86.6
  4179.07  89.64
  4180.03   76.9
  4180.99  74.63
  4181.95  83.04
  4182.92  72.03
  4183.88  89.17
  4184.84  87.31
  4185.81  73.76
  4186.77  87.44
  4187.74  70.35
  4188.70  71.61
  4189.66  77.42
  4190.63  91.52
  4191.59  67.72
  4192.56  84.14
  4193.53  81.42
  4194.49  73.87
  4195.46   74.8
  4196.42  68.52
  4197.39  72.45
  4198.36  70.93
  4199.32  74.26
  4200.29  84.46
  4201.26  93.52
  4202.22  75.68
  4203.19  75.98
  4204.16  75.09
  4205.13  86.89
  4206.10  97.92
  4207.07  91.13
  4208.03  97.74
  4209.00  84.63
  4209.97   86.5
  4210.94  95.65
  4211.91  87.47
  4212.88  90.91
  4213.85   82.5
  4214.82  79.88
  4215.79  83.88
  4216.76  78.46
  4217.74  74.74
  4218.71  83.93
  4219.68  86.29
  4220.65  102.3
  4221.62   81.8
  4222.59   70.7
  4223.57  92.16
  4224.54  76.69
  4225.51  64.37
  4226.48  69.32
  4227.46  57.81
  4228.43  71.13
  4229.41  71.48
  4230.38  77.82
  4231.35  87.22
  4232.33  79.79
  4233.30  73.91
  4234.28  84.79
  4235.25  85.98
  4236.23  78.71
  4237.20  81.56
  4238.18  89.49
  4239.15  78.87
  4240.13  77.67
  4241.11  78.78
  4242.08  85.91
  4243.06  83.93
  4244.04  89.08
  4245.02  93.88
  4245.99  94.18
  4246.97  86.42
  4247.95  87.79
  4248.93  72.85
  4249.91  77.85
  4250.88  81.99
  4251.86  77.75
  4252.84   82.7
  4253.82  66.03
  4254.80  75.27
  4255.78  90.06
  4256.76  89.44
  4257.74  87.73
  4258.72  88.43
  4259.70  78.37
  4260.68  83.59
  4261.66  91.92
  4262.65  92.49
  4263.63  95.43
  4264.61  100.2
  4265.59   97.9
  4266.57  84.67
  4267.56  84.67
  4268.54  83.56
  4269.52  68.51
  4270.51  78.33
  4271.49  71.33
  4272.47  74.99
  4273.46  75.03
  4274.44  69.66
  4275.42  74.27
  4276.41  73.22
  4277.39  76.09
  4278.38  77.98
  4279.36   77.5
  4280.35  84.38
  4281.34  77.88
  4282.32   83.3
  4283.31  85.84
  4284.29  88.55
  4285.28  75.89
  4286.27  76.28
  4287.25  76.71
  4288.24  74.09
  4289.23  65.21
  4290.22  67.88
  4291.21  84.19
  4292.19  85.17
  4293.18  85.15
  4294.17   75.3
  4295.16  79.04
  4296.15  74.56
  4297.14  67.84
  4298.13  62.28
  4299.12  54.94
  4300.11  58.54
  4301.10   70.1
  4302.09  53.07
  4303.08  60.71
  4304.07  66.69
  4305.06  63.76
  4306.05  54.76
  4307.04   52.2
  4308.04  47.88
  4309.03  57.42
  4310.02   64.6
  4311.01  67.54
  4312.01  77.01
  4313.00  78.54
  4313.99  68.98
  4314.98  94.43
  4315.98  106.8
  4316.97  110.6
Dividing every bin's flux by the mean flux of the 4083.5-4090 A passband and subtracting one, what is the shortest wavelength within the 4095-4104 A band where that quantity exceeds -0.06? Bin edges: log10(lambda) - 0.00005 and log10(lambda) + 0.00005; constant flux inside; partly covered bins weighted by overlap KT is 4095.24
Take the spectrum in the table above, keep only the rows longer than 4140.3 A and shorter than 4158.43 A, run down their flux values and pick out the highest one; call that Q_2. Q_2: 89.06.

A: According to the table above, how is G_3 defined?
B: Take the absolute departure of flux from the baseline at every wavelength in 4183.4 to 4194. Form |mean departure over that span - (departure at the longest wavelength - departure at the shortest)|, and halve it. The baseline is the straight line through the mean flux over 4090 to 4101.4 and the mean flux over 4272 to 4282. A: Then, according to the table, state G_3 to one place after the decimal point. 7.7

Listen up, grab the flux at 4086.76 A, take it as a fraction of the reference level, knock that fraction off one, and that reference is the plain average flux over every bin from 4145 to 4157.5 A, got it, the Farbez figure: -0.11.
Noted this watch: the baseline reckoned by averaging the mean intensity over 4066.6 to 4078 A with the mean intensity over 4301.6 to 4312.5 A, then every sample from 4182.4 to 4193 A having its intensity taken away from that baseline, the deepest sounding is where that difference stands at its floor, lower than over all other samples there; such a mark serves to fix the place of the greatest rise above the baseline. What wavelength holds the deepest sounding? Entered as 4190.63 A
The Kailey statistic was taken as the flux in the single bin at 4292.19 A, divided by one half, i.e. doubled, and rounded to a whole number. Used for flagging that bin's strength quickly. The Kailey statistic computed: 170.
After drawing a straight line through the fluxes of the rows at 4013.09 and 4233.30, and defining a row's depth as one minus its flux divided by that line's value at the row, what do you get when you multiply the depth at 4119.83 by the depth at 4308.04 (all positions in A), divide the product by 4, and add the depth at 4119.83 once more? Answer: -0.07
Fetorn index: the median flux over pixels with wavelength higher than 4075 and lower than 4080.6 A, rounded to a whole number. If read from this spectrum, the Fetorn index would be 67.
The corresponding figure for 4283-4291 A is 76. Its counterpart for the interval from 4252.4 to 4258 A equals 85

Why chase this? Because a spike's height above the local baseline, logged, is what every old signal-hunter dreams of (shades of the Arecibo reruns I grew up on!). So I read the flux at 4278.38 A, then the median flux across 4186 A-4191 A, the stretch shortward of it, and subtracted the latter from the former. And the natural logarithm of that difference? -0.6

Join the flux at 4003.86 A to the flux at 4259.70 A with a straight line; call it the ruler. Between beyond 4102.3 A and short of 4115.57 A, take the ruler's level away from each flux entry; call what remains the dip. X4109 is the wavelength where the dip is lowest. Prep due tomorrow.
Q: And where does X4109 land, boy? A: 4112.25 A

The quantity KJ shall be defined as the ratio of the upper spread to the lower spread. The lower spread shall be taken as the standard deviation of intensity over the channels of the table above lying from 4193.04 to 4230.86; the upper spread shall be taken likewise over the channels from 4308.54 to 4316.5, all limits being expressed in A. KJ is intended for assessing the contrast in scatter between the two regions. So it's 1.6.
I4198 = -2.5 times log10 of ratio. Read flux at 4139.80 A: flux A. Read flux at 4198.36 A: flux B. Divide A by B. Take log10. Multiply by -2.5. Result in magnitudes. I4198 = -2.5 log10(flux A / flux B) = -0.24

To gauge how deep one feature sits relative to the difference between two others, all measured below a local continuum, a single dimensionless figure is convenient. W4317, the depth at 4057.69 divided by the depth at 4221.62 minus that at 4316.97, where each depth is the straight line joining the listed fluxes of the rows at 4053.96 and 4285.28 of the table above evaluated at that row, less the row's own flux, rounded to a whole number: 0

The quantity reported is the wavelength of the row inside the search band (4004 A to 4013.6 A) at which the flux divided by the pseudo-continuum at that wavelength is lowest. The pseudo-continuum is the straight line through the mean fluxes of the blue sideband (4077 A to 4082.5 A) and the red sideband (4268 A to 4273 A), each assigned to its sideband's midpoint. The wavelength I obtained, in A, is 4004.79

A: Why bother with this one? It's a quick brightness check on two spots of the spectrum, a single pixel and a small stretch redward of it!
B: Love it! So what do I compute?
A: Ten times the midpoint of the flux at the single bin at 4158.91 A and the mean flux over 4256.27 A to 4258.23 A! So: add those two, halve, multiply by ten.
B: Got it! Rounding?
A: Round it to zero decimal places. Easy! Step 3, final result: 855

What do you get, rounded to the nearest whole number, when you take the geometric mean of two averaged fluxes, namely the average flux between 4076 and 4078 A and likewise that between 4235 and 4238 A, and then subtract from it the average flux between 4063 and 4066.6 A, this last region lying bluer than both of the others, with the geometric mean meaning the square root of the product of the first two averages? 10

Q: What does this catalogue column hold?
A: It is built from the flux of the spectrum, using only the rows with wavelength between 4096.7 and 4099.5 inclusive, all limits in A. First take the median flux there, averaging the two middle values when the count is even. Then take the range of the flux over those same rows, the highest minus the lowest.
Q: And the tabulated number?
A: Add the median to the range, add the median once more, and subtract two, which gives 150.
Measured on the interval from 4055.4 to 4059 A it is 155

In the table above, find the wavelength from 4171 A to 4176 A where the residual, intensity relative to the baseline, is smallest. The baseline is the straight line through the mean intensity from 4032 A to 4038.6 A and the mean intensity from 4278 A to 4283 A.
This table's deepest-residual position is 4174.26 A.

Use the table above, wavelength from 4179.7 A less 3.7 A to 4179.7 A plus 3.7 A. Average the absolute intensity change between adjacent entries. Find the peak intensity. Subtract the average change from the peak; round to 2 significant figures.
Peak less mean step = 80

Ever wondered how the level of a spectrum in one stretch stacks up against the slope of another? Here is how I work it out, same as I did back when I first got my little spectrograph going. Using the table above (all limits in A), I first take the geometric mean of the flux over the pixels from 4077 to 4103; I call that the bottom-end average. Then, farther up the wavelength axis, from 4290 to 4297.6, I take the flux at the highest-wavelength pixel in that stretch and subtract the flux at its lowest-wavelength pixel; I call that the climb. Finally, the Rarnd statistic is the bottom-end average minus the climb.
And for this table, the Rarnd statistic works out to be 78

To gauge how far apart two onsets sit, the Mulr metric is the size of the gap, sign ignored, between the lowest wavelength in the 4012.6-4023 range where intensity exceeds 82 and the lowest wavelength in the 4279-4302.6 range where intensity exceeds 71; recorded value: 261.6 A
